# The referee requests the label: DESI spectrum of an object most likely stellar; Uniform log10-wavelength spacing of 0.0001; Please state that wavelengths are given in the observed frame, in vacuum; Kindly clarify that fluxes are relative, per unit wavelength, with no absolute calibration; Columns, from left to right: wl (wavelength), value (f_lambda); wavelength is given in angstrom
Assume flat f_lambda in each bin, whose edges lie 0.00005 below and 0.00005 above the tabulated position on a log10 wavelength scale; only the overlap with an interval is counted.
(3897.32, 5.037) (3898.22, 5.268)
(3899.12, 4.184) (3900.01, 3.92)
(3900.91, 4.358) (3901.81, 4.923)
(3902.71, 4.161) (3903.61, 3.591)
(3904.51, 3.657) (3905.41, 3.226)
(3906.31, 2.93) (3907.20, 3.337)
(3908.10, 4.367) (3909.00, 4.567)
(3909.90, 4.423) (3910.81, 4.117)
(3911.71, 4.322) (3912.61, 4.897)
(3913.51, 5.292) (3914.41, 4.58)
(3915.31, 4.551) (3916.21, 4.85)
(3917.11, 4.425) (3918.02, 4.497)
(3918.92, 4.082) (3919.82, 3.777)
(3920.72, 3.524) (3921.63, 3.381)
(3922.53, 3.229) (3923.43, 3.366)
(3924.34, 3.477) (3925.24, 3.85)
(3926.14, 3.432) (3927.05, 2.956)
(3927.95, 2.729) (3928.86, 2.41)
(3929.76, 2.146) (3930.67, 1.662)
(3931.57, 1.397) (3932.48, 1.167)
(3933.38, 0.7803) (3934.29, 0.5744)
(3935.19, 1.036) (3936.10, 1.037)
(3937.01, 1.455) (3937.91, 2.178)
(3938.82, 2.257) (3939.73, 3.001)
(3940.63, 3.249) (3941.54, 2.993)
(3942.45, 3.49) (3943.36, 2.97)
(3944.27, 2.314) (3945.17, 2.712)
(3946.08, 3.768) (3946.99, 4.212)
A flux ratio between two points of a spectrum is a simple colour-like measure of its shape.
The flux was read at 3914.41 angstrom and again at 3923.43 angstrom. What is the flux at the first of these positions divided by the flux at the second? 1.36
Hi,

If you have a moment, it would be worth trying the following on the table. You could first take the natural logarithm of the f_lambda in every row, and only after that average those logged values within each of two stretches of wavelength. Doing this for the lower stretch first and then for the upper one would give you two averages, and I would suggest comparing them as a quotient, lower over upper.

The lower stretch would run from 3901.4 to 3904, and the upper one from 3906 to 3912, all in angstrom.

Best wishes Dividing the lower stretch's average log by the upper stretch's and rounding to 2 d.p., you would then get 1.04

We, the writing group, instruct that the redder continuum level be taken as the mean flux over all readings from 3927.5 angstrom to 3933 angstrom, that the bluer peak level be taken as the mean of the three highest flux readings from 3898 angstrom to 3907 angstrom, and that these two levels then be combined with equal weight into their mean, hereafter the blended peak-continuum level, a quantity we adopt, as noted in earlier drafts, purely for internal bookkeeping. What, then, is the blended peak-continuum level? 3.4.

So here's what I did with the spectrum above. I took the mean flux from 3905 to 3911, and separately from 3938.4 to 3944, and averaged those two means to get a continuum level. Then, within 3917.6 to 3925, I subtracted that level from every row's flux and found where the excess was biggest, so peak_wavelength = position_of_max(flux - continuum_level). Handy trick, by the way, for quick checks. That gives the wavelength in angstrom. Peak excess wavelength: 3918.02 angstrom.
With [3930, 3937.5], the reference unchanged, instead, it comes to 3930.67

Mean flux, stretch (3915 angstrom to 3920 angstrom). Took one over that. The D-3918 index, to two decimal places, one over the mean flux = 0.23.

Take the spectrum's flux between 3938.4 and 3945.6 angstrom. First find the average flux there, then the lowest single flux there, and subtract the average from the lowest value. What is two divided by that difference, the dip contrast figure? -3.2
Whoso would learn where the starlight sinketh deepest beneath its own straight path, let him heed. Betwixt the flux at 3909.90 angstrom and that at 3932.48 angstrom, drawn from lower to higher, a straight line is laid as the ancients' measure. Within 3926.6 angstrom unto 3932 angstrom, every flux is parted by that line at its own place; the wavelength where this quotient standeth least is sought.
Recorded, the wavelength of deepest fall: 3931.57 angstrom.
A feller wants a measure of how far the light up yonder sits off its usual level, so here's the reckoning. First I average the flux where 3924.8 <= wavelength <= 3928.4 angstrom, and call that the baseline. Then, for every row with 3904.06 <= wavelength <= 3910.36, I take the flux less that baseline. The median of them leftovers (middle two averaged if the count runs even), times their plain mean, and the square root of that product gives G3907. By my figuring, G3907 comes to 0.48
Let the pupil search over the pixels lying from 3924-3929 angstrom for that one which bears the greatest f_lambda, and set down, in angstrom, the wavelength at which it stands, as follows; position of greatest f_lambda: 3925.24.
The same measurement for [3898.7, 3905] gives 3901.81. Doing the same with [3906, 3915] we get 3913.51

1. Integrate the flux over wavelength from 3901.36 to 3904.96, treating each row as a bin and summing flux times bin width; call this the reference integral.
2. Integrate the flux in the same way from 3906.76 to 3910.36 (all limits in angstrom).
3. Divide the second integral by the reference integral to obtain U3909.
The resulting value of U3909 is 1.0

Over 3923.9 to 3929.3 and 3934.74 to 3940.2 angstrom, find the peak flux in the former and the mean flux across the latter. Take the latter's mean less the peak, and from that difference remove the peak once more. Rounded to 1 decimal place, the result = -5.9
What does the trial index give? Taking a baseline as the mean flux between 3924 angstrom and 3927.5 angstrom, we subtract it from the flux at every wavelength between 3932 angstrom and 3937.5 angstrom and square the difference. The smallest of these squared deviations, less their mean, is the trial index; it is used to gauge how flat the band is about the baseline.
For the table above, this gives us -2.0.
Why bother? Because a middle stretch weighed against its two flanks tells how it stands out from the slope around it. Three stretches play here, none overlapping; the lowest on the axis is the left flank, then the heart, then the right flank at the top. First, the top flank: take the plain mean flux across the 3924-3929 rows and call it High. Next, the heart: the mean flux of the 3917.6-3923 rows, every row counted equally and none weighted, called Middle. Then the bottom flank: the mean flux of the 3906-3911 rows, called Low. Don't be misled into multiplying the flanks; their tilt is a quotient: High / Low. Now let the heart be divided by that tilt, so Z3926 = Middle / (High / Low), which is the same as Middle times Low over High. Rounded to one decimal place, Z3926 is 4.7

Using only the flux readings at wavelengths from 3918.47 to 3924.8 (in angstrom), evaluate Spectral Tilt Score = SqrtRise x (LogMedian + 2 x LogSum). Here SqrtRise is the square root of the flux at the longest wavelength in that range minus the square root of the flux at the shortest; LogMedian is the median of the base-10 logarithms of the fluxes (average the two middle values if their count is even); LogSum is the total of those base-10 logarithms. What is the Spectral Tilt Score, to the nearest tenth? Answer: -1.3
